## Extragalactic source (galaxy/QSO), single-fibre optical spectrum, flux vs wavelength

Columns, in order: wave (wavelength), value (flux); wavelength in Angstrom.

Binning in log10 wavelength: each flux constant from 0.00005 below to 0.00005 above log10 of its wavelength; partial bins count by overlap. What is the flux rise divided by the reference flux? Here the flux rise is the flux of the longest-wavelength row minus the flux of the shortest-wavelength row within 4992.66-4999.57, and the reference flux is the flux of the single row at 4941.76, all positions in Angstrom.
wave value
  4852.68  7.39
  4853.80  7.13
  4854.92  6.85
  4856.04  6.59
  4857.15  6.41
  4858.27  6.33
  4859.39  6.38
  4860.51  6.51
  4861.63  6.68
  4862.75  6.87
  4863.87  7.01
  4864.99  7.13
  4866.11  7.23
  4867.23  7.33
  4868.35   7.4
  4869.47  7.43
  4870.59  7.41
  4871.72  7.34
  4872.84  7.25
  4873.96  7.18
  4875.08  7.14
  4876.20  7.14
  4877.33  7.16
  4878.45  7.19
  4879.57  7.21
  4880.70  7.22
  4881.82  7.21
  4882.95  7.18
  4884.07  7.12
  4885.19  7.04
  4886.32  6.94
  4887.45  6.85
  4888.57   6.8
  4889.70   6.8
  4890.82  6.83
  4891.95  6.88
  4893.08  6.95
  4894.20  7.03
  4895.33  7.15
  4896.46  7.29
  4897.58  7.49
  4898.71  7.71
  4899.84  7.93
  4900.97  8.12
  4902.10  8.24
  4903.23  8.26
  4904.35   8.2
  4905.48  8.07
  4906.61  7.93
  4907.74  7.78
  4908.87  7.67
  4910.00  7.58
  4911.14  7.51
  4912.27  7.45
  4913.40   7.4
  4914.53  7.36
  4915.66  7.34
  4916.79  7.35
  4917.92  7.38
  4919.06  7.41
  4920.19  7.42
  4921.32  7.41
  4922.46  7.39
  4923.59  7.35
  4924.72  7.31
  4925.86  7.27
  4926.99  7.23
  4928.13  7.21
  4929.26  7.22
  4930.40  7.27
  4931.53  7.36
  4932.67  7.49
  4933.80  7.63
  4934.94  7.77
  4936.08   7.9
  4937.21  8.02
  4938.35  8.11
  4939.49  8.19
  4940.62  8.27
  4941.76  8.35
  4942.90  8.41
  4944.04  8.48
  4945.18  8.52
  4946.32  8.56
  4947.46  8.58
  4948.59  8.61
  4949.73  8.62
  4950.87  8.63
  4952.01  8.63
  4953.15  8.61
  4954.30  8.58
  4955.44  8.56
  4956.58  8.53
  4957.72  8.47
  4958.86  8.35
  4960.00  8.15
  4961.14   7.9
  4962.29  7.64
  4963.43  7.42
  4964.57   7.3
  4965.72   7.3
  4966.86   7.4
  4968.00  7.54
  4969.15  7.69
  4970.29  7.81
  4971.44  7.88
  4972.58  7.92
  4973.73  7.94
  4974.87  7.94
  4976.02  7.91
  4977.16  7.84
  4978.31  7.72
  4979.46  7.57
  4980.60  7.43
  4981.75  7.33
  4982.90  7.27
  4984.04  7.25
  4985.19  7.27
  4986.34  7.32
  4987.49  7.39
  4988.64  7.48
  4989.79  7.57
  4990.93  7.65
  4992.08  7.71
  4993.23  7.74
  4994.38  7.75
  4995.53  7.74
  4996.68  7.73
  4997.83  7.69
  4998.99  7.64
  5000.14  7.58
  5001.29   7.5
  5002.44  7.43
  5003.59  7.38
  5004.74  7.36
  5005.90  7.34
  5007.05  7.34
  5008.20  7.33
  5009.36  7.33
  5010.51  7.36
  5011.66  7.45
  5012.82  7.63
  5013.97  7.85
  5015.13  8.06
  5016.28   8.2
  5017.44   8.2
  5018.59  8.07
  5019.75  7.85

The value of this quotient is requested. -0.01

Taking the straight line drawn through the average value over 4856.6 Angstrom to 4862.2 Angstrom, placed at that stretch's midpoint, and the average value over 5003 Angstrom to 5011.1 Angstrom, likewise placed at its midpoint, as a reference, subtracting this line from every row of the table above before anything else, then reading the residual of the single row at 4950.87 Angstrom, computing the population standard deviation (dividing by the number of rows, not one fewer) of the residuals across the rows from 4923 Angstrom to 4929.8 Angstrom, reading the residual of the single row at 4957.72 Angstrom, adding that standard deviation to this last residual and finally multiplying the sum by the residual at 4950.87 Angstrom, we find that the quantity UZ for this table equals 2.4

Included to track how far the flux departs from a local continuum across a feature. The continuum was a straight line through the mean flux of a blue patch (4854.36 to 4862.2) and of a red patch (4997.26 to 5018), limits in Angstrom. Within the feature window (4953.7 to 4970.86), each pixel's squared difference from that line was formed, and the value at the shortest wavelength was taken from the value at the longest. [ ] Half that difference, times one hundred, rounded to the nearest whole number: -82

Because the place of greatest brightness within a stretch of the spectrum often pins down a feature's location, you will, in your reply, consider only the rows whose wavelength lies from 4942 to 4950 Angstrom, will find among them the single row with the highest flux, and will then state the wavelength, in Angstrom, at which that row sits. 4949.73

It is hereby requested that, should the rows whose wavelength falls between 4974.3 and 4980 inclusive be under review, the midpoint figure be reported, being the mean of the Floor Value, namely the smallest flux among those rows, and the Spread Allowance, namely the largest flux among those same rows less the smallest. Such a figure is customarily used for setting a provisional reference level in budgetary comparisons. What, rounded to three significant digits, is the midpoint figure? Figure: 3.97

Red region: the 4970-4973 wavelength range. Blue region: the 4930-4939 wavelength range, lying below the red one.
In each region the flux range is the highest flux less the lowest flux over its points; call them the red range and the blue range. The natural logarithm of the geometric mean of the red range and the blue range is -1.2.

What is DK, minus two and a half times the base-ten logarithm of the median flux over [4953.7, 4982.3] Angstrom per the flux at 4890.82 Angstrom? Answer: -0.15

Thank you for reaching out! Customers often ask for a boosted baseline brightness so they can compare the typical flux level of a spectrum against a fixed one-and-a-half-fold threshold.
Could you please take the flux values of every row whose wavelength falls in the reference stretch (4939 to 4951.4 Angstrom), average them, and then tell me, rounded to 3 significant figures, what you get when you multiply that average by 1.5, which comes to 12.7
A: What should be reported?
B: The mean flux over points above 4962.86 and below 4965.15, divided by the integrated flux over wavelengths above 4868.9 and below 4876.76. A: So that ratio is 0.129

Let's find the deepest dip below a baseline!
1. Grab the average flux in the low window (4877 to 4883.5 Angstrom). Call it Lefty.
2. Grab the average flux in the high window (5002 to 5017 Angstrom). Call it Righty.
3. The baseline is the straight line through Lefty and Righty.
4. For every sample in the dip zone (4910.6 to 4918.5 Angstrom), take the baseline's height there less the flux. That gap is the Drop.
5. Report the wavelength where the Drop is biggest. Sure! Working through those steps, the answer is 4915.66 Angstrom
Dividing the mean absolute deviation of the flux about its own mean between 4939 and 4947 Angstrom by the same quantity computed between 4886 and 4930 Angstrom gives 0.35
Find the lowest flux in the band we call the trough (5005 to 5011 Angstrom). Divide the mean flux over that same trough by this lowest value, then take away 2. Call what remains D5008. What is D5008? -0.999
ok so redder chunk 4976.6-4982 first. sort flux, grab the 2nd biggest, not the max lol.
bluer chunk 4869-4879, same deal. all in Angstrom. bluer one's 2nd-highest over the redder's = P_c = 0.96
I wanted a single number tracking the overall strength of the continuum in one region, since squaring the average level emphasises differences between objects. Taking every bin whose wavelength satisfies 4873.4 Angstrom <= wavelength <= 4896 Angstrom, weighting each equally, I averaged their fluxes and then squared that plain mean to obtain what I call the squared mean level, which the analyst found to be 49.7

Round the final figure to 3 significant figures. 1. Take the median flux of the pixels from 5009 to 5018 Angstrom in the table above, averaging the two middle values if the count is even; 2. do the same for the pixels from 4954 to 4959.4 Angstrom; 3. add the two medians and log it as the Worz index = 16.3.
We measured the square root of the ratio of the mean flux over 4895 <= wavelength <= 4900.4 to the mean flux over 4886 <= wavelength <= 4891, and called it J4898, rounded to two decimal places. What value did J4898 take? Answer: 1.05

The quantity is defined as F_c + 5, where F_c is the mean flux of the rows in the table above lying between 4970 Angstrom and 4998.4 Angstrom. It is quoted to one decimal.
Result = 12.6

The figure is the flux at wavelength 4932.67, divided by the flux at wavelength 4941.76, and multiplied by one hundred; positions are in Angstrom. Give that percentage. 90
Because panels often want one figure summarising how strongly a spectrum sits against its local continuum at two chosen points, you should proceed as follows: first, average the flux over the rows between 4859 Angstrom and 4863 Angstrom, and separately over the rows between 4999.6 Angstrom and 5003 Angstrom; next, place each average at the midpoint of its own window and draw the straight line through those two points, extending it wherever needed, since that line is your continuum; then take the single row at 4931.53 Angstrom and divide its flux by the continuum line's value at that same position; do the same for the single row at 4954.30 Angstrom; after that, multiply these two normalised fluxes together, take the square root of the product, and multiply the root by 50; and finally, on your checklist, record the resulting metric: 55.7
